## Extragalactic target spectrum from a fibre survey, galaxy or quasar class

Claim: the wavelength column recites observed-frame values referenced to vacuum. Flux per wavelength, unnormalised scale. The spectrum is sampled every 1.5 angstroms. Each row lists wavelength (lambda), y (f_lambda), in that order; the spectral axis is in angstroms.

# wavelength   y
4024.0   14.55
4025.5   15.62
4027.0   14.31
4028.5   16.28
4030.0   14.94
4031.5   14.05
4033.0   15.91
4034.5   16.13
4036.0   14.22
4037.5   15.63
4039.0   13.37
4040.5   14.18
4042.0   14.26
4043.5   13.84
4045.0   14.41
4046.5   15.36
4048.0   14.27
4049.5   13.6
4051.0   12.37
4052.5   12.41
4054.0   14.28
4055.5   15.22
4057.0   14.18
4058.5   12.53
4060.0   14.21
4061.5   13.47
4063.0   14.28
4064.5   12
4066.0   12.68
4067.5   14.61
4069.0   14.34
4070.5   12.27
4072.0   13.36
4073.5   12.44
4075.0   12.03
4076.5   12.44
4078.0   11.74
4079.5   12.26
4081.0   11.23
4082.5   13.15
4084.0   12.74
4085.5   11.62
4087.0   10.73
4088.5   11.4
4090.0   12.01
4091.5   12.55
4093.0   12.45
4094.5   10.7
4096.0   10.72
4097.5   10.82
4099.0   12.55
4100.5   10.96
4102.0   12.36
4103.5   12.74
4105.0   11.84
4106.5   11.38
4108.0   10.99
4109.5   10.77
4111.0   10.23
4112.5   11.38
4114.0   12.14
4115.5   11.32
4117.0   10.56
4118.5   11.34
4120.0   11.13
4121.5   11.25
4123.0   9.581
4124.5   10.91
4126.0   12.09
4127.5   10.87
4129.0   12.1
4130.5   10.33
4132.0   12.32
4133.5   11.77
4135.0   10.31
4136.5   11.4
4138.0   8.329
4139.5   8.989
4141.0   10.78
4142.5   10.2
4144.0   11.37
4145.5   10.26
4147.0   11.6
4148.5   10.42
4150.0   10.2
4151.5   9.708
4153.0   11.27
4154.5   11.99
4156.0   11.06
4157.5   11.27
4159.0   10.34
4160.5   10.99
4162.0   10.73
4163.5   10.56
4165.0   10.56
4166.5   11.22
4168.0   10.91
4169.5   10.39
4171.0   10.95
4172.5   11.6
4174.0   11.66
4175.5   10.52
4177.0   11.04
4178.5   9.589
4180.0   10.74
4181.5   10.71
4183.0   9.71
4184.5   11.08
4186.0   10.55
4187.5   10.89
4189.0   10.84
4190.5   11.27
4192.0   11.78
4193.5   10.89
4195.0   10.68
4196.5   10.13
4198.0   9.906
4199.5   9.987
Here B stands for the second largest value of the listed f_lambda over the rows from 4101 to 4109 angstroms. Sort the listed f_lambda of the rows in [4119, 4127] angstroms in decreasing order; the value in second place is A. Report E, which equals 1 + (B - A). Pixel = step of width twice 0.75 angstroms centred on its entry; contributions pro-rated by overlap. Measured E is 2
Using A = 11.25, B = 12.36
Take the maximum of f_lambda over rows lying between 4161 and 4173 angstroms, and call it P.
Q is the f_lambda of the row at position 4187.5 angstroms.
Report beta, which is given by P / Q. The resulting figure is 1.1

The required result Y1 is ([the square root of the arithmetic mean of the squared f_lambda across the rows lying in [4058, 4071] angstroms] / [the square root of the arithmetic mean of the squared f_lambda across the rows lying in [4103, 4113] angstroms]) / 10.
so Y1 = 0.12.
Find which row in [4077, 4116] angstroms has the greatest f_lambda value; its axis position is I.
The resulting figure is 4082.5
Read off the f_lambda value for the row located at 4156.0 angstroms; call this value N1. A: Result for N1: 11.06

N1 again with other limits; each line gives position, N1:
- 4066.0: 12.68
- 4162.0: 10.73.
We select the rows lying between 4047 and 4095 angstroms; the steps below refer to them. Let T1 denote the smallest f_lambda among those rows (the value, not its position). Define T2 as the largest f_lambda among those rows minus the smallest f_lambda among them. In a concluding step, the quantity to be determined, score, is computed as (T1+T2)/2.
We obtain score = 7.61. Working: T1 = 10.7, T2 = 4.5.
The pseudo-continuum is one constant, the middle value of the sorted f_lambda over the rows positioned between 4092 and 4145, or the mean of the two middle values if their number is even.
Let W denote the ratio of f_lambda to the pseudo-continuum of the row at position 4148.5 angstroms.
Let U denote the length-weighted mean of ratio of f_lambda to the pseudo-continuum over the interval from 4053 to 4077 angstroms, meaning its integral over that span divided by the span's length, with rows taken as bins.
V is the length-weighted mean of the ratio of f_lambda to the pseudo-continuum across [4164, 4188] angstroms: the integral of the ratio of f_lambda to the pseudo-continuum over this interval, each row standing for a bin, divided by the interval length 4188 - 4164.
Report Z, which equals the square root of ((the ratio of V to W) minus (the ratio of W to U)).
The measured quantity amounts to 0.504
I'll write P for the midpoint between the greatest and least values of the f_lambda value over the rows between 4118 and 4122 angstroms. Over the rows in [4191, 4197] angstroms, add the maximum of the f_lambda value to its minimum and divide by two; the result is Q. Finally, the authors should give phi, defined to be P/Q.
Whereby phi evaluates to 1.03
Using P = 11.2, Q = 11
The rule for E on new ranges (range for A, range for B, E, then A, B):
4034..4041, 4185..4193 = -3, 15.63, 11.27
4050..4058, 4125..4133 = -1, 14.28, 12.1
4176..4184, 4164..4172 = 1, 10.74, 10.95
